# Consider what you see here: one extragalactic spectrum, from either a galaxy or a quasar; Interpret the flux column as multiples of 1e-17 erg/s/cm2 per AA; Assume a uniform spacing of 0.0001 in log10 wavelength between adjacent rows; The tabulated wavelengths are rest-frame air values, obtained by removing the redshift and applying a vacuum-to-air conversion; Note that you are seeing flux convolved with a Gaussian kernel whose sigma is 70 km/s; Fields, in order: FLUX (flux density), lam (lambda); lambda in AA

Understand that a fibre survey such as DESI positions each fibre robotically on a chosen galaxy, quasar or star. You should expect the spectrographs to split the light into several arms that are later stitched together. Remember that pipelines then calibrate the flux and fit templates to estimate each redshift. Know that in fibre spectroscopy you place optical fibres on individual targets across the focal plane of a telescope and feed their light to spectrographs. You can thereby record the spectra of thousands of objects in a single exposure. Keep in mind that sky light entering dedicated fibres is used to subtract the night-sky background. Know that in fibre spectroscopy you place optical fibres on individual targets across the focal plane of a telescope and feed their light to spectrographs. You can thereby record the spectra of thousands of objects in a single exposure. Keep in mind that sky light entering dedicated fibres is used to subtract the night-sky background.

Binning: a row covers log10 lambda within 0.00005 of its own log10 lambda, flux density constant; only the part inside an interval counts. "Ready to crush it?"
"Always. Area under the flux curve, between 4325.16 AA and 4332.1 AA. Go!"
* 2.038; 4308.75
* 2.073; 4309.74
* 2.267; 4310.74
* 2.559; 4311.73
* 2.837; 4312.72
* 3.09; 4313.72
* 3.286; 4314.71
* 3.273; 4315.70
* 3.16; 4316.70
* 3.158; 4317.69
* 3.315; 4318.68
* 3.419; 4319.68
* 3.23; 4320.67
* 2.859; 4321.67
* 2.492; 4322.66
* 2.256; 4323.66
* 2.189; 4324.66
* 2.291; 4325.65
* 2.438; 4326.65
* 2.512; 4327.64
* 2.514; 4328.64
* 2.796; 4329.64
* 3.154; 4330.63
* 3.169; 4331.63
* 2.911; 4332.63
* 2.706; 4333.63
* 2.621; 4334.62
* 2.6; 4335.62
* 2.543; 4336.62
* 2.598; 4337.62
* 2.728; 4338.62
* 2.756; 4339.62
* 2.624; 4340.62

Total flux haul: 19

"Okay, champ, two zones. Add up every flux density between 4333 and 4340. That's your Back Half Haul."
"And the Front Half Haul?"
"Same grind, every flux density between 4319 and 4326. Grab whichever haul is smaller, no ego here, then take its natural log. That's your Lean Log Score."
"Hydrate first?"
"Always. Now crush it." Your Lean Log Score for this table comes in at 2.92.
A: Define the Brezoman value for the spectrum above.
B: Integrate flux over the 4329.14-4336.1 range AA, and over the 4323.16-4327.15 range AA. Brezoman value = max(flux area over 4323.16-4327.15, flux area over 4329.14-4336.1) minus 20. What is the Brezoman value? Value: -0.1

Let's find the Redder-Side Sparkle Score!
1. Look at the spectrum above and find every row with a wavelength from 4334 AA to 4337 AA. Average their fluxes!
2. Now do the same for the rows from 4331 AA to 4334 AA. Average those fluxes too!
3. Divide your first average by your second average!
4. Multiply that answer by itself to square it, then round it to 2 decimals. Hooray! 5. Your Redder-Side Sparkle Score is 0.78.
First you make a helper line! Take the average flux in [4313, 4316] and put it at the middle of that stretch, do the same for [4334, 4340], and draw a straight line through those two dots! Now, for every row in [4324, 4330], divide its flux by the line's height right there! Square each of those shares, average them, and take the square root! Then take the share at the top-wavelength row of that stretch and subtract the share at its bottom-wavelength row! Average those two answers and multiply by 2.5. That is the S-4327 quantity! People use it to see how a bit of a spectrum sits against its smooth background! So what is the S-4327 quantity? 1.38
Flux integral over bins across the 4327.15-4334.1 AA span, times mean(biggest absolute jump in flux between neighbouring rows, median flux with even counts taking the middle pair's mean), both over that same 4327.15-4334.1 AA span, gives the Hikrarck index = 31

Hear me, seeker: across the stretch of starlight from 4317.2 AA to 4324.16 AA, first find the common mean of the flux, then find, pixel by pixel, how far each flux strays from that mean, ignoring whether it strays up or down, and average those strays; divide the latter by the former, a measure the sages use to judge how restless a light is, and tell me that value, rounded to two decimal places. 0.12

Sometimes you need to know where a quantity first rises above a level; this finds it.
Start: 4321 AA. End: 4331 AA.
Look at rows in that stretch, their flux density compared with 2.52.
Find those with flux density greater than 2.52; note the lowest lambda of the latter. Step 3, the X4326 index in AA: 4321.67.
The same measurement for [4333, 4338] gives 4333.63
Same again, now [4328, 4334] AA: 4329.64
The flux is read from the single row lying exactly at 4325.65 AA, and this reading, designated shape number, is 2.291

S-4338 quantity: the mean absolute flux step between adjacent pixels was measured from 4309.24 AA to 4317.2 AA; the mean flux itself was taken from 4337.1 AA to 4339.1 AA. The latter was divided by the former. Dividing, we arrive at 14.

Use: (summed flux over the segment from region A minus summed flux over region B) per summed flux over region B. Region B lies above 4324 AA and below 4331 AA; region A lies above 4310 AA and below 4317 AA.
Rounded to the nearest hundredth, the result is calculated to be 0.14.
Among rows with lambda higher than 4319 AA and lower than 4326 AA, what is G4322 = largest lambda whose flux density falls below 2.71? 4325.65 AA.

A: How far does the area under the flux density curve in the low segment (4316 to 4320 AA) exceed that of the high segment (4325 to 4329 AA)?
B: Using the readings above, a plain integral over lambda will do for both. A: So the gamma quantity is 3.3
